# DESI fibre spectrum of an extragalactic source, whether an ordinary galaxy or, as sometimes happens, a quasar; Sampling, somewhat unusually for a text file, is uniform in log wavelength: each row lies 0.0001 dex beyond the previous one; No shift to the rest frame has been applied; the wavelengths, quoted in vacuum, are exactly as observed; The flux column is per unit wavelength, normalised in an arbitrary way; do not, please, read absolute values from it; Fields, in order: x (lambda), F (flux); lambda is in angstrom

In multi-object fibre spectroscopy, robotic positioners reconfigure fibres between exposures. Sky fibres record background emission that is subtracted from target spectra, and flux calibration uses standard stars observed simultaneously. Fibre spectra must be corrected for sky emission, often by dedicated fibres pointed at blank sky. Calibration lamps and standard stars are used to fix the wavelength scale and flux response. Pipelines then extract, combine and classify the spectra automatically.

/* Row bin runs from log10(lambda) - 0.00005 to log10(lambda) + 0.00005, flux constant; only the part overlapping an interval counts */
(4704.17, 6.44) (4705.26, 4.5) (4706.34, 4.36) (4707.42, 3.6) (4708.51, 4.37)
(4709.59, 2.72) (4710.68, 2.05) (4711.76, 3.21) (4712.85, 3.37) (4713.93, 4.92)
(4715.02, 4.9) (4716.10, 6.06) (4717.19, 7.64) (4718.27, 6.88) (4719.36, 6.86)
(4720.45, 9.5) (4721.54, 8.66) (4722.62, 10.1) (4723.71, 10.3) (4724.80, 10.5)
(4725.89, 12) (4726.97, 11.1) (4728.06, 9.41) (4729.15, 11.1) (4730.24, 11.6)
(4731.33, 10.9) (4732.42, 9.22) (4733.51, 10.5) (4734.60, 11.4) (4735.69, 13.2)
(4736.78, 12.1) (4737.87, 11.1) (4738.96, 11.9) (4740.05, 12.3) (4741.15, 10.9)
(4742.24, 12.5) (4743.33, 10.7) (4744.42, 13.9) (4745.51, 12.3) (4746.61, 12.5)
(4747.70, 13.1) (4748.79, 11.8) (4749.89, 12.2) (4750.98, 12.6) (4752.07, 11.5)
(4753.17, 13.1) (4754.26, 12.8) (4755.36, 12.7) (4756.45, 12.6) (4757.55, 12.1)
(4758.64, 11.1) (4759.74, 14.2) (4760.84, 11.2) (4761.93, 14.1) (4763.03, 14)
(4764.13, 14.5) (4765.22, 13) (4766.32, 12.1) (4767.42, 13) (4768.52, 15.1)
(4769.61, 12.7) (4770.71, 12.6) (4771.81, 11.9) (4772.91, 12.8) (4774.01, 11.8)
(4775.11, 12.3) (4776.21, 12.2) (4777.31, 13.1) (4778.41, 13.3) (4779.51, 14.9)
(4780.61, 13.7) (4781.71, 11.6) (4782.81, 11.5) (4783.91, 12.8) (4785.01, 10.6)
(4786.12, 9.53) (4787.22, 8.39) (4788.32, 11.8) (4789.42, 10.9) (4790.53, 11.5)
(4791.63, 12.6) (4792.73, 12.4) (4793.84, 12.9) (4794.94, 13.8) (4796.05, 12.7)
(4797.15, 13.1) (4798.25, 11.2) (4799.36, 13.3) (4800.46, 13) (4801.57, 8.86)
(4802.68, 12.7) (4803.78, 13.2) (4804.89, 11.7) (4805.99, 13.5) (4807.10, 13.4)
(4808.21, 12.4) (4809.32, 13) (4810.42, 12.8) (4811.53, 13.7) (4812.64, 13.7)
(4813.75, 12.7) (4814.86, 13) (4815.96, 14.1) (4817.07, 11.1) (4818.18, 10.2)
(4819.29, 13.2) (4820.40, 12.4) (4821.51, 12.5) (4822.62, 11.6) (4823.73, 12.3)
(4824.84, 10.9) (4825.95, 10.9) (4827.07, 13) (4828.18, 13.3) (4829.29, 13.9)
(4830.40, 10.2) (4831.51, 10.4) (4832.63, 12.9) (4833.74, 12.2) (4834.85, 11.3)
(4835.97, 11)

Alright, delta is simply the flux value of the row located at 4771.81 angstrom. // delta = 11.9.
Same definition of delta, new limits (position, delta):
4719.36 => 6.86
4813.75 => 12.7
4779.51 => 14.9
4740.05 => 12.3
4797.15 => 13.1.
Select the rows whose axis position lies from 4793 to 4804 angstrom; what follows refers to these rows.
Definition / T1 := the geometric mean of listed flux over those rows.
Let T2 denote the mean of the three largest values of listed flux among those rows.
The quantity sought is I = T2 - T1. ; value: 1.04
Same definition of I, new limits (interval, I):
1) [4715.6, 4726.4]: 2.28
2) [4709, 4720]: 2.66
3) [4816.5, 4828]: 1.13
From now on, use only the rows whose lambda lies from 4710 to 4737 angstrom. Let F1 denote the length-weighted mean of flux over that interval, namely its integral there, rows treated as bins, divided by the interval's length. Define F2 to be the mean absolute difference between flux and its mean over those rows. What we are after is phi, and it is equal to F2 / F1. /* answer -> 0.30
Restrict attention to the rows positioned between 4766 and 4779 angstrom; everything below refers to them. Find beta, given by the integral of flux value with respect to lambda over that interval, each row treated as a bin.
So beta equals 166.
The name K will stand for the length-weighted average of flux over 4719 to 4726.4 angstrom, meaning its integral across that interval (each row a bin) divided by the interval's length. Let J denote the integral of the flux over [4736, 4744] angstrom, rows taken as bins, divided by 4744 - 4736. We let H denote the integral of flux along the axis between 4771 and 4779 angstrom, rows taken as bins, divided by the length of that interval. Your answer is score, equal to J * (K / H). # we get 9.2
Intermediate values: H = 12.5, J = 11.7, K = 9.8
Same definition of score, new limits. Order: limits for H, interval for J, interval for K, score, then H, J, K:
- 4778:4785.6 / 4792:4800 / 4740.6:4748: 12.4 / 12.6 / 12.8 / 12.2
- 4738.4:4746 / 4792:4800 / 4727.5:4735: 11.2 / 12.1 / 12.8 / 10.6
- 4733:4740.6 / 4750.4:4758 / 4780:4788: 11.9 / 11.8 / 12.5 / 11.2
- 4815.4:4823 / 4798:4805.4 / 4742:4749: 12.3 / 12.2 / 12.0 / 12.4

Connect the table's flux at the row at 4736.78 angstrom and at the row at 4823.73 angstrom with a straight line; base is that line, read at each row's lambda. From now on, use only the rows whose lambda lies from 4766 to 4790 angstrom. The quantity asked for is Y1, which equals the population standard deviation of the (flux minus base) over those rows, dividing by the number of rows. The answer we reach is 1.50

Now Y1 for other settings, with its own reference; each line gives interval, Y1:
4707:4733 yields 3.14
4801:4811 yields 1.35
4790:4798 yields 0.65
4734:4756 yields 0.80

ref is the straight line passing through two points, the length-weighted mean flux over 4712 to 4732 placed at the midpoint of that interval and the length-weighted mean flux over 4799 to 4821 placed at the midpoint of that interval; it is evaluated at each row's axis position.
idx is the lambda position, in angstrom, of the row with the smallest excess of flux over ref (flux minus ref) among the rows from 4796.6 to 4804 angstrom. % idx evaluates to 4801.57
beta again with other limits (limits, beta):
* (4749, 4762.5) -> 169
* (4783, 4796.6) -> 158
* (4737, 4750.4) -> 162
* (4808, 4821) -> 165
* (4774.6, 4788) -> 161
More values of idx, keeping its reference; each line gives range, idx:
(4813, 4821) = 4818.18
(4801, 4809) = 4801.57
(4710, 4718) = 4710.68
